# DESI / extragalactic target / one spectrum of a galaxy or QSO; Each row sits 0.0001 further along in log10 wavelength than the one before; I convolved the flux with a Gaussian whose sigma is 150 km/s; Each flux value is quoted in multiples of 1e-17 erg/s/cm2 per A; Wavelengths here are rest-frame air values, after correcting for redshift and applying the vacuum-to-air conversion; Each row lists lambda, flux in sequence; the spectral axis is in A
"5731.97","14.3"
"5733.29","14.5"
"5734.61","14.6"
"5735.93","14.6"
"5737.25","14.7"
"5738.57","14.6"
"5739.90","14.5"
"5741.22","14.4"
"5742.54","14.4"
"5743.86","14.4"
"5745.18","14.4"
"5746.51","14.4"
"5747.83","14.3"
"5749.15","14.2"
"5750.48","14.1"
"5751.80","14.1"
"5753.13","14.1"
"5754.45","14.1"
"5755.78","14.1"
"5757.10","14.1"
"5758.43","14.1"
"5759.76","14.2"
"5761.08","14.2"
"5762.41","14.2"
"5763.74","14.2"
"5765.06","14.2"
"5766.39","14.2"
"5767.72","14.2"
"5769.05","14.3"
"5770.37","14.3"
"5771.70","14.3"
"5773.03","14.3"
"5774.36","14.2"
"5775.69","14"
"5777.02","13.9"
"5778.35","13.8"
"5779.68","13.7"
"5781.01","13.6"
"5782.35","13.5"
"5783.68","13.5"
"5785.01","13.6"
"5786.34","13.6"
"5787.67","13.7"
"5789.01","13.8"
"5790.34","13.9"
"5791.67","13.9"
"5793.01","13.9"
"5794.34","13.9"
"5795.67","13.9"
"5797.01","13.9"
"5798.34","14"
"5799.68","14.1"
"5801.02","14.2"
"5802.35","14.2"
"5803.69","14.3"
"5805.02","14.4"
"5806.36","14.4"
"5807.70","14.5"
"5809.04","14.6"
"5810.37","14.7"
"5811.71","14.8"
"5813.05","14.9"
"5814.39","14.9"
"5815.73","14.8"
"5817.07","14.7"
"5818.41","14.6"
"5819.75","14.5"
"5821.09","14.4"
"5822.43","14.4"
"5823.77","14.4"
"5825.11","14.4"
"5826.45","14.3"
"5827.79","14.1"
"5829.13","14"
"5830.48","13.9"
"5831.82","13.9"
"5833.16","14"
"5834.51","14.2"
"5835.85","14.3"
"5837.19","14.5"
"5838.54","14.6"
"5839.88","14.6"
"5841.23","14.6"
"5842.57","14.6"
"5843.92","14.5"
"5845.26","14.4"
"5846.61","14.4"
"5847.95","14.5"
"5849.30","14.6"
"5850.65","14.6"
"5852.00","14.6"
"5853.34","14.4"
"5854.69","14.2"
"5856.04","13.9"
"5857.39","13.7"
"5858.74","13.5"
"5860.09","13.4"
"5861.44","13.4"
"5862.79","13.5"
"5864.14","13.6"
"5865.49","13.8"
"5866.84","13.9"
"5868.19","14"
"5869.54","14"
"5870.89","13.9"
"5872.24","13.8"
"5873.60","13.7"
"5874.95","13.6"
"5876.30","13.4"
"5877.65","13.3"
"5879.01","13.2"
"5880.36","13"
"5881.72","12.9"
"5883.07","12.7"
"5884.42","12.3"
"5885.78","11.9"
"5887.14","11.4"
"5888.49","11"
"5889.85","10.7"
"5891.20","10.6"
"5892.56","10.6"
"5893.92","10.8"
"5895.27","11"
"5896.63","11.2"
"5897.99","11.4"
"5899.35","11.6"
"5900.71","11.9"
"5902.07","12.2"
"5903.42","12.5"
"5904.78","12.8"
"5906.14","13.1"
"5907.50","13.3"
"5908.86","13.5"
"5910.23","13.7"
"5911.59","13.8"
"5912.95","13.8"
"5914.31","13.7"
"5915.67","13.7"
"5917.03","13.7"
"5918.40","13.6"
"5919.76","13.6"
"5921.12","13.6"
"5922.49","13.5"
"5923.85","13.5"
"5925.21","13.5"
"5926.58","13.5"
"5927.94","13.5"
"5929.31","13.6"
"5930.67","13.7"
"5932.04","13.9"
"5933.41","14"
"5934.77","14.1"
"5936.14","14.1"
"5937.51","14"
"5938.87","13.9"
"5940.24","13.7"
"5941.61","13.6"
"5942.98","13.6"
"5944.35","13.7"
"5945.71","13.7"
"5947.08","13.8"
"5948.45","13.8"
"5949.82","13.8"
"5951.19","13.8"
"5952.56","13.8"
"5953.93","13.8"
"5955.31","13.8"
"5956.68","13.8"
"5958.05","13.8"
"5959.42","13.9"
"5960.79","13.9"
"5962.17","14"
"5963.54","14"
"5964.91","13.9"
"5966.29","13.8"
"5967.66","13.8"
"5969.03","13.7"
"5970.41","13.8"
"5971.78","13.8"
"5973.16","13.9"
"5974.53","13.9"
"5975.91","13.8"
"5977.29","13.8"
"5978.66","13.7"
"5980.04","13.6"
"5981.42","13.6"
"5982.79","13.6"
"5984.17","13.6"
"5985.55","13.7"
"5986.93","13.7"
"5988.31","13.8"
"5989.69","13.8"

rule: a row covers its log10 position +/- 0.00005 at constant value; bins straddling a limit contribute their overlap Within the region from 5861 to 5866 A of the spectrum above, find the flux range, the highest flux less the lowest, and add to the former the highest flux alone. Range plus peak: 14.2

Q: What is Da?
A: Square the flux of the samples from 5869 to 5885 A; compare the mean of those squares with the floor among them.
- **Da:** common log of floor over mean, -0.070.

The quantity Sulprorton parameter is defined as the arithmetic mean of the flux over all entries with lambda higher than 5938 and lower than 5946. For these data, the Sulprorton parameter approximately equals 13.7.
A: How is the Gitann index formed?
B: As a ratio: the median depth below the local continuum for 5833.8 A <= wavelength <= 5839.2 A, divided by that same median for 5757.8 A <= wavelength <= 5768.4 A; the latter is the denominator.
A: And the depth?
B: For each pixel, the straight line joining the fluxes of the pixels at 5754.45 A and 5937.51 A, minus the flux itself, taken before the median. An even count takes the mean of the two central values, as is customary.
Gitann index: 3.3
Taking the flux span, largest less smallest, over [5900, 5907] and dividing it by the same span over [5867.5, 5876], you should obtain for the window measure 3.0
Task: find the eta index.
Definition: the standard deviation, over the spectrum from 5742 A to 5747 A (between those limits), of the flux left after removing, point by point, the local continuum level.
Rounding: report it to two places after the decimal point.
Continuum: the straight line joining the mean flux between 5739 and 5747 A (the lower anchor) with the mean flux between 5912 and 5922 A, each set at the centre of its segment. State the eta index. 0.01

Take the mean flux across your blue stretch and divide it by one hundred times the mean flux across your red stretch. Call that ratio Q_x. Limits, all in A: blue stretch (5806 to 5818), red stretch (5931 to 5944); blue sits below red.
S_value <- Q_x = 0.0106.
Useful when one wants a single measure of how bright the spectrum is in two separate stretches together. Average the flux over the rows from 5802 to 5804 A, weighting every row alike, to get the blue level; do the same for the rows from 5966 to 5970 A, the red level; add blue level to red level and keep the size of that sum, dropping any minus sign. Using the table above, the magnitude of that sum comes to 28.0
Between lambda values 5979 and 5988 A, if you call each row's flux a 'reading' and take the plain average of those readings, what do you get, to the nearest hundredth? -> 13.63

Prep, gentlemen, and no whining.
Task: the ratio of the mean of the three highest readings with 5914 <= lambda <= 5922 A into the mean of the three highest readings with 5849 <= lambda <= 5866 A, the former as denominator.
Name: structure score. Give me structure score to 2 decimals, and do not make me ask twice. 1.07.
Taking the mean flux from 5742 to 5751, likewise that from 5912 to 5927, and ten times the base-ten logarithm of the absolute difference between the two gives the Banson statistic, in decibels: -2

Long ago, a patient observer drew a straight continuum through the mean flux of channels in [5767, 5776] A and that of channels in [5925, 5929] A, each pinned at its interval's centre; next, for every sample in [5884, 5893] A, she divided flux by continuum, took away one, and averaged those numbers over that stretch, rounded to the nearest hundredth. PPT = -0.18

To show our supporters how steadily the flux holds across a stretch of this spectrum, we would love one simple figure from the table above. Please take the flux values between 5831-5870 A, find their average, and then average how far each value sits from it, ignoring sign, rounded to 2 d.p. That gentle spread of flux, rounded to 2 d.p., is 0.36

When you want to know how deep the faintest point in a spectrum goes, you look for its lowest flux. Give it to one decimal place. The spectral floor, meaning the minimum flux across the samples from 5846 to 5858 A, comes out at 13.7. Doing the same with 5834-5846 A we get 14.2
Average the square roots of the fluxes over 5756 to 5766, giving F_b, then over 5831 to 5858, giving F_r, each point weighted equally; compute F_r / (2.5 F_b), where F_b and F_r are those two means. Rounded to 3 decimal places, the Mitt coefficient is 0.403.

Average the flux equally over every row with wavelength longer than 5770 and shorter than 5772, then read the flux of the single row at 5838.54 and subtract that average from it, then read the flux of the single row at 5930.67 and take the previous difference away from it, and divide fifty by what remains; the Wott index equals 3.73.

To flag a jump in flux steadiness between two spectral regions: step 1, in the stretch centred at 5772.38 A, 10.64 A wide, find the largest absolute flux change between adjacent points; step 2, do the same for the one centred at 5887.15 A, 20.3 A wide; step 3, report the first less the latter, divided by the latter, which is -0.6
